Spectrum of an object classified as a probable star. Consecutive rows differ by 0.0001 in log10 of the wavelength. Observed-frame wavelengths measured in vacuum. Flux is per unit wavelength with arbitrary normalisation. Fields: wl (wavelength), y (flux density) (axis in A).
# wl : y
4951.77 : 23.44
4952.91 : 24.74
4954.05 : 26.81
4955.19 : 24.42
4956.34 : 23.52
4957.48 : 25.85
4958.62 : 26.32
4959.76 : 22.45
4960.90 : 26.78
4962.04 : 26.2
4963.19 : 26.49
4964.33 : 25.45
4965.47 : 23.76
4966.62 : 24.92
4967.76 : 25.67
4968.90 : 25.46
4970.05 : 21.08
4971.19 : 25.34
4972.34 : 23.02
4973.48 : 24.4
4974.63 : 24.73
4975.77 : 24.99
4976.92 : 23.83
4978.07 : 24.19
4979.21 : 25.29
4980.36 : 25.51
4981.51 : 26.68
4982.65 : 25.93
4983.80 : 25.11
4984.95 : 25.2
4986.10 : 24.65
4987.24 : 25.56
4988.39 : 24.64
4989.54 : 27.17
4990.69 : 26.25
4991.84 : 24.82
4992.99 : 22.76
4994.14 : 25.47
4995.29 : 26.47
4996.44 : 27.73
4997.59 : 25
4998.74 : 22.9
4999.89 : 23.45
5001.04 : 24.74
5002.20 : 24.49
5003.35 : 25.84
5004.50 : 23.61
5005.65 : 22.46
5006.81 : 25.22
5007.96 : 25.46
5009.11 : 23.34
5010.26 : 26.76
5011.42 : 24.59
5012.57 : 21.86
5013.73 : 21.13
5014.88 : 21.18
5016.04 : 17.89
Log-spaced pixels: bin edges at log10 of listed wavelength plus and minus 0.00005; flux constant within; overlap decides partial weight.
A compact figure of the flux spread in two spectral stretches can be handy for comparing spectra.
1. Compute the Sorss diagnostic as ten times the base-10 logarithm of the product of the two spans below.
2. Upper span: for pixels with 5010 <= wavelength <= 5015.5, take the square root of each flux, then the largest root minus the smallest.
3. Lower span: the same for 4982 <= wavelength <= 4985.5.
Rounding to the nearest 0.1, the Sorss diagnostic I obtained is -13.3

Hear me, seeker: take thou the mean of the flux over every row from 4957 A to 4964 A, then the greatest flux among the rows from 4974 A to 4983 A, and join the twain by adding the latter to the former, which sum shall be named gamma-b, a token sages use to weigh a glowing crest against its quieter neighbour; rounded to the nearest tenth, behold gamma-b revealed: 52.4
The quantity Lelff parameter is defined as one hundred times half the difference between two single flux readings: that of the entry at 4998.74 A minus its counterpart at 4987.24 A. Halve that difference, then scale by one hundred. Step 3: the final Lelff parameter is -133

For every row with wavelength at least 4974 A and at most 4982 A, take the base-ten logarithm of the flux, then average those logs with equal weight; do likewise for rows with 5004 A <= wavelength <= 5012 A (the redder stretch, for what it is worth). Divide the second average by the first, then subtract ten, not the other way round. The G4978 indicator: -9.01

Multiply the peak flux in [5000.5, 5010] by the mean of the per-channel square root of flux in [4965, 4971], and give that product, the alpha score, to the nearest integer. 127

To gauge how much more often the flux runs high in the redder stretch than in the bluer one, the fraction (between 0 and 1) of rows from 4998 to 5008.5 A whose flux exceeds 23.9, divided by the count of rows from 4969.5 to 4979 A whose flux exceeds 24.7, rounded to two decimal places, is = 0.19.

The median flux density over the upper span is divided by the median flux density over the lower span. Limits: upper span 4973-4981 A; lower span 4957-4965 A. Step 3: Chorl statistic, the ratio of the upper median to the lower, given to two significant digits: 0.94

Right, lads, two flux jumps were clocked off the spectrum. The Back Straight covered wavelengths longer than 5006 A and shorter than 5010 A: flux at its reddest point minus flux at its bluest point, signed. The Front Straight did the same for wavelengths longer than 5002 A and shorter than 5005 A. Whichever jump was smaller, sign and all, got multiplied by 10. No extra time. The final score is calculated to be -19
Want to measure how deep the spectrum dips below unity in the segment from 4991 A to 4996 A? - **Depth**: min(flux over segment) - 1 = 21.8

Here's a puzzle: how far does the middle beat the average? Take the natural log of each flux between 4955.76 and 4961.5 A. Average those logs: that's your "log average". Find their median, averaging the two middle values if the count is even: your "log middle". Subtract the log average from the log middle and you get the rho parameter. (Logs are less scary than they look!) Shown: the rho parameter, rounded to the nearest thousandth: 0.036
